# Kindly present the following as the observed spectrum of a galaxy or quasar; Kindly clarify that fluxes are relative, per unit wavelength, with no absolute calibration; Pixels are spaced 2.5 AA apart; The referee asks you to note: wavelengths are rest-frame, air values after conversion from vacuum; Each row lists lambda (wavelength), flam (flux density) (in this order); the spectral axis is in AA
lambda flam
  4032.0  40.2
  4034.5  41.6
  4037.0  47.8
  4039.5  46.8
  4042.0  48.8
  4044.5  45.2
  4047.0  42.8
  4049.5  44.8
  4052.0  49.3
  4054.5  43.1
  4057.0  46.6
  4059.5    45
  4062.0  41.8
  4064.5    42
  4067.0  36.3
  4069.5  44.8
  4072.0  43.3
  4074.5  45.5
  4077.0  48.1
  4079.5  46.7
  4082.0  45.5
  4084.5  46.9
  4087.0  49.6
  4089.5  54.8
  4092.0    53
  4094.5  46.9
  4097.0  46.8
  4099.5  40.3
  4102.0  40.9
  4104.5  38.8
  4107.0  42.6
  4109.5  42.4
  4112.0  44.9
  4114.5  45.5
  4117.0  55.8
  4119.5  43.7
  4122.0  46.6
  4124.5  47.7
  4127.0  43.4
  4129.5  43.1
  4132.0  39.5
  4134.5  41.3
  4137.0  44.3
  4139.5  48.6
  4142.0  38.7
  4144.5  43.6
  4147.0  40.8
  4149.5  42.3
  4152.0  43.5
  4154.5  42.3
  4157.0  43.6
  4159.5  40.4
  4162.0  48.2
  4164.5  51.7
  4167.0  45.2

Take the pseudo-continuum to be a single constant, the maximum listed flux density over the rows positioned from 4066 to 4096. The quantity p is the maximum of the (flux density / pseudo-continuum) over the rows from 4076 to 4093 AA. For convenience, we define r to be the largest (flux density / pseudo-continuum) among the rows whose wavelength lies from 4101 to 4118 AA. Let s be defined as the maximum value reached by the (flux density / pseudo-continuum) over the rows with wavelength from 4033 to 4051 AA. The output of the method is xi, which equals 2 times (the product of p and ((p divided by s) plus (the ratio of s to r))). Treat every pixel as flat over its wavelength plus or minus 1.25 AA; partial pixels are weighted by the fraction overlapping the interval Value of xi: 4.0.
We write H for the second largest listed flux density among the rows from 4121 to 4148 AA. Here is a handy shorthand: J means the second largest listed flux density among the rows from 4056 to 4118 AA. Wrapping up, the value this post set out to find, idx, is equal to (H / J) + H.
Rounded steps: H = 47.7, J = 54.8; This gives 48.6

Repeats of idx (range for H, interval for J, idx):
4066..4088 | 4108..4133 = 49.1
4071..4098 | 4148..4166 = 54.1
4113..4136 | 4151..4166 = 48.7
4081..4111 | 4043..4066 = 54.1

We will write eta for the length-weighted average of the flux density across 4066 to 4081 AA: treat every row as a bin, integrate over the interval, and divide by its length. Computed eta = 44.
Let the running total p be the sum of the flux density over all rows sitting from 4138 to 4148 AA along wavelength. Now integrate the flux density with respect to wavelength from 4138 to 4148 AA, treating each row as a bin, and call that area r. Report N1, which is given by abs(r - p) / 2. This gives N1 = 129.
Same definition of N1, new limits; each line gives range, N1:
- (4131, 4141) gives 130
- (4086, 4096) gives 153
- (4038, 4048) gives 138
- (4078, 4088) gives 141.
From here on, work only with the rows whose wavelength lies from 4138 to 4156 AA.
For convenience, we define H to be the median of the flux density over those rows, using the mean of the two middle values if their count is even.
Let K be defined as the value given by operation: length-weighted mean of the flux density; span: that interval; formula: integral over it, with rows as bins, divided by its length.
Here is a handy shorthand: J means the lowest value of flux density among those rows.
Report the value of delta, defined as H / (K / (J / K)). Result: 0.89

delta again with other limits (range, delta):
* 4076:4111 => 0.86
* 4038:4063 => 0.91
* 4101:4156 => 0.88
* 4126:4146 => 0.91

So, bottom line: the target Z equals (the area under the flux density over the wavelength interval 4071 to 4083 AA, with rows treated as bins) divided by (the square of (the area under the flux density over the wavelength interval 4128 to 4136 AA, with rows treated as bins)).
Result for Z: 0.005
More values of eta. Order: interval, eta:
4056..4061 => 46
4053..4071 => 43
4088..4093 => 54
